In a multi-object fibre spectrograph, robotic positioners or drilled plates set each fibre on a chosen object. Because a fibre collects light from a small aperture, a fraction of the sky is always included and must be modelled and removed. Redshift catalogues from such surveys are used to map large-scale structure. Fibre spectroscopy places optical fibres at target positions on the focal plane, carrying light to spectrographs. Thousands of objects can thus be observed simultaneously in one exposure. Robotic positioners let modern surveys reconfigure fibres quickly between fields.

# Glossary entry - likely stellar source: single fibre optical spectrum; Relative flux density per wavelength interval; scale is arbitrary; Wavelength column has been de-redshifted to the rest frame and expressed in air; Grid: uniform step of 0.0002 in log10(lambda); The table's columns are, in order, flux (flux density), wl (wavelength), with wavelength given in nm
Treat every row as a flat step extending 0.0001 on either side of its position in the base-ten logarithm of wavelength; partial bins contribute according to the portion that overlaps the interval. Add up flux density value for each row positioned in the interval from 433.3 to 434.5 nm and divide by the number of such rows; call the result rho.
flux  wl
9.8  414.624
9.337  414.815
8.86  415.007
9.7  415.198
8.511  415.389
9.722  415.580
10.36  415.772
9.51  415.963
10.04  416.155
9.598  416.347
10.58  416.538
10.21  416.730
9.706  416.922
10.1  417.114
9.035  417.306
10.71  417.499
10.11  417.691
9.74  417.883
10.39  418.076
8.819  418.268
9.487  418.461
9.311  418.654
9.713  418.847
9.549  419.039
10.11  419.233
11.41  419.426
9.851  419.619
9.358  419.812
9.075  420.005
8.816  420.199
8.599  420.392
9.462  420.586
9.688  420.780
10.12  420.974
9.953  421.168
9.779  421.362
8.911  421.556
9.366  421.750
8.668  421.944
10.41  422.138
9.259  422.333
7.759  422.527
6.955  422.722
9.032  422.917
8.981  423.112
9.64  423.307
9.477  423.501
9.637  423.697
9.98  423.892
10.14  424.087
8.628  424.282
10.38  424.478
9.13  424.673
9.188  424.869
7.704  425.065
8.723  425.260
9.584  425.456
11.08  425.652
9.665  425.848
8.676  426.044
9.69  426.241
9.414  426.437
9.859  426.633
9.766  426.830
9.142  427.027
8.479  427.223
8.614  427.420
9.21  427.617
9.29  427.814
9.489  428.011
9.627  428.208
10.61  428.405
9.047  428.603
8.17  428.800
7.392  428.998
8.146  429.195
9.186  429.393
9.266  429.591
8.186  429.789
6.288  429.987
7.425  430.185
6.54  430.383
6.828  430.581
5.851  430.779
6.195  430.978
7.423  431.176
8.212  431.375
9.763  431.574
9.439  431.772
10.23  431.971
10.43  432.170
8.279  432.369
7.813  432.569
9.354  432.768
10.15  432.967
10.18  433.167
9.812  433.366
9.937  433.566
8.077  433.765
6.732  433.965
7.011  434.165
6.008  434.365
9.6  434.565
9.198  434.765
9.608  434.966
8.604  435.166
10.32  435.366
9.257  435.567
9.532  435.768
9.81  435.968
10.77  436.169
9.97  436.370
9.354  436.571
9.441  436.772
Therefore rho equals 7.9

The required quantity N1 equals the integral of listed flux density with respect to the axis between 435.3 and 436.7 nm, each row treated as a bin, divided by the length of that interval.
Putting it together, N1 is 9.8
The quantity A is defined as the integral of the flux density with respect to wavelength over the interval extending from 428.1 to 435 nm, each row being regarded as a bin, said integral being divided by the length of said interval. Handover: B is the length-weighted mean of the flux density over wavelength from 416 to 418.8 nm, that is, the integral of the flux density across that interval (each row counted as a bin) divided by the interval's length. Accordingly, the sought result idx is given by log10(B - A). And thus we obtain 0.14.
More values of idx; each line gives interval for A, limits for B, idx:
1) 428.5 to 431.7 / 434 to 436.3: 0.10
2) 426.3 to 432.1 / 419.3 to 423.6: -0.12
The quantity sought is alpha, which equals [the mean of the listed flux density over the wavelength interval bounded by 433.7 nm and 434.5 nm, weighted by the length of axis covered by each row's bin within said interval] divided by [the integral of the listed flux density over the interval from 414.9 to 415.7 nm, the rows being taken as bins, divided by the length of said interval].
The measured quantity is 0.76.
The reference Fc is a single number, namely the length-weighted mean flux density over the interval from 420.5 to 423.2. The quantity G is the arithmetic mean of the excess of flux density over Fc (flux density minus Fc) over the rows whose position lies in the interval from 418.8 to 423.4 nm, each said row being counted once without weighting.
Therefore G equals 0.19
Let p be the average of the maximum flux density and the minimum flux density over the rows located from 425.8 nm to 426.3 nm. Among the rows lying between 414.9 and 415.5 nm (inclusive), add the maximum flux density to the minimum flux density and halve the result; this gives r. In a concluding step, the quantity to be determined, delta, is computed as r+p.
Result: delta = 18.3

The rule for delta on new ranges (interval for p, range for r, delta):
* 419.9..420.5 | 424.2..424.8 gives 18.3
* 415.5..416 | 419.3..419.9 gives 20.3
